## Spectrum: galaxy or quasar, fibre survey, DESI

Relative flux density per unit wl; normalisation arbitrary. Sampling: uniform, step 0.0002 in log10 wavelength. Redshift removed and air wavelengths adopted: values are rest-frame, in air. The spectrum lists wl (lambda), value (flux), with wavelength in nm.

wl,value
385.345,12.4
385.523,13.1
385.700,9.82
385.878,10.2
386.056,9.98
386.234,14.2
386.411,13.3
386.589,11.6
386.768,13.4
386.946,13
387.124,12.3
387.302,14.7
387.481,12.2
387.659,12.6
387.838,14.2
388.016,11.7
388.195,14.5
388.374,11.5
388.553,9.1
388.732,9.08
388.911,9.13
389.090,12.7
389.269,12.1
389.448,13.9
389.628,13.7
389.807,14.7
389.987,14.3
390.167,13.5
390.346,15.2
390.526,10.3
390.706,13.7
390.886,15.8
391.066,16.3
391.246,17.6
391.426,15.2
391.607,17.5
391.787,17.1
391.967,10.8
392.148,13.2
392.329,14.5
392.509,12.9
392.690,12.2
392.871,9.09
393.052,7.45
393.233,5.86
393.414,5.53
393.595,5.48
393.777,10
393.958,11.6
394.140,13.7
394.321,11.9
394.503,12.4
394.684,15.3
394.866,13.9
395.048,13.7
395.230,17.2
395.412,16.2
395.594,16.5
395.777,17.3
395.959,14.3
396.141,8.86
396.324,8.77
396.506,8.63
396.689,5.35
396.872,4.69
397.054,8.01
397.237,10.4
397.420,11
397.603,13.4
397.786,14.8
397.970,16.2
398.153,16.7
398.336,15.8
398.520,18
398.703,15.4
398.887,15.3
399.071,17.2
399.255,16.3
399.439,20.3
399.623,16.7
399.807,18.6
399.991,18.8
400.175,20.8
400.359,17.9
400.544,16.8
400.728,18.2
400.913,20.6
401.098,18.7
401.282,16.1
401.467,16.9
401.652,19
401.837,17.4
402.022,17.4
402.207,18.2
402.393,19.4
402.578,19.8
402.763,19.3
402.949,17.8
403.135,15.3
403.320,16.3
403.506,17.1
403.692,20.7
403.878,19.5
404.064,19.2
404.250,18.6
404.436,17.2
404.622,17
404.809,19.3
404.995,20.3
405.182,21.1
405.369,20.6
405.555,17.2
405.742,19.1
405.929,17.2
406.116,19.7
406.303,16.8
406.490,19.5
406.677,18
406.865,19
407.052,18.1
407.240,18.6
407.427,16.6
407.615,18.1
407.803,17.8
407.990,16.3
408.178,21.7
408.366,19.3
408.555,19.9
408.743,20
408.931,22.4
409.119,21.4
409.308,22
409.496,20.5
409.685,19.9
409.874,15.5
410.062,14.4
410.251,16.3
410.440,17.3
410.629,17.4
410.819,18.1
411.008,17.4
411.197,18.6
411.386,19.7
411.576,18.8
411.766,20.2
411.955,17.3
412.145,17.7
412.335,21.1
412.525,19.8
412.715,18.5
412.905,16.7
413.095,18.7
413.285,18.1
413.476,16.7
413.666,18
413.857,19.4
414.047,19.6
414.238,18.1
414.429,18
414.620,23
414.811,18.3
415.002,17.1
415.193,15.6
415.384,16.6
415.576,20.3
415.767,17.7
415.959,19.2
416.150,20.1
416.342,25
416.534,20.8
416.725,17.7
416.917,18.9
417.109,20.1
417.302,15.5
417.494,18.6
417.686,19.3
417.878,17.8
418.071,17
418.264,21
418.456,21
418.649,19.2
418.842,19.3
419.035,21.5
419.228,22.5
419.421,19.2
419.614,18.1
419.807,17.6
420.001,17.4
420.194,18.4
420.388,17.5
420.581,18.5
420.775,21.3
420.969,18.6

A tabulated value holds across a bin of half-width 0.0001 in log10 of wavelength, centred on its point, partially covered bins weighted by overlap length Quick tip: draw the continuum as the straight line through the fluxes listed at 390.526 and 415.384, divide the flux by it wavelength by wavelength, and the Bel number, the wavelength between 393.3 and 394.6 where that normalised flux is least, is 393.595 nm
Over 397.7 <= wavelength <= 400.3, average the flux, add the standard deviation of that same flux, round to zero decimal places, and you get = 19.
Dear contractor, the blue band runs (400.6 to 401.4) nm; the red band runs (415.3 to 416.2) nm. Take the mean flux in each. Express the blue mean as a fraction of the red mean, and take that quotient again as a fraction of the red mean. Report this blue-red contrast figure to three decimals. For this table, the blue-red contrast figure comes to 0.052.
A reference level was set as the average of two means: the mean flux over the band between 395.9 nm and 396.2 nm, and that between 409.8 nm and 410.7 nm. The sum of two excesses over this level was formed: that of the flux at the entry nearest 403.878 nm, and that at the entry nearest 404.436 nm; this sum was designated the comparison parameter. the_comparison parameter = 8.9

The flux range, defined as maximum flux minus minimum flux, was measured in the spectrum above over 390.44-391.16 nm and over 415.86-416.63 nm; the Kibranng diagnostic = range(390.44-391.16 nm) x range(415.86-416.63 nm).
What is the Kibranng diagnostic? 35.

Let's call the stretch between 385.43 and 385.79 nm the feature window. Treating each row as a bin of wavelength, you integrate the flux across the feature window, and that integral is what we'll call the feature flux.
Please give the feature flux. 4.1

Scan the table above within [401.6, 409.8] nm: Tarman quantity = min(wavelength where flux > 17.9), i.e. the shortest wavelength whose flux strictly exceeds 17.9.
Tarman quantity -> 401.652 nm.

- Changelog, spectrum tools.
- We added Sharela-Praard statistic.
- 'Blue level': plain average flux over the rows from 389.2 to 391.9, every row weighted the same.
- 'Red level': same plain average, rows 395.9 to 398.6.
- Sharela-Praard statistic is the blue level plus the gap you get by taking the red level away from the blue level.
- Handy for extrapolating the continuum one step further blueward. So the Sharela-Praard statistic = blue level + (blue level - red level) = 18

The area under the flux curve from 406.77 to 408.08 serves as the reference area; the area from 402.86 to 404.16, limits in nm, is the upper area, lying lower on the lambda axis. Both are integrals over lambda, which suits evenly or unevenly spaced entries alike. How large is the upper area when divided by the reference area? 1.00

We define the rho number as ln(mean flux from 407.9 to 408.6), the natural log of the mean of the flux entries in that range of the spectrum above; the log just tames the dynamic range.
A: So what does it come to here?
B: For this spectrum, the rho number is 2.96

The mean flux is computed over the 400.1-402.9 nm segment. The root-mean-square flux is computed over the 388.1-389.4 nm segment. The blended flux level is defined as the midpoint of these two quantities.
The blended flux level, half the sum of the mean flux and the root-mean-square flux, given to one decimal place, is 14.9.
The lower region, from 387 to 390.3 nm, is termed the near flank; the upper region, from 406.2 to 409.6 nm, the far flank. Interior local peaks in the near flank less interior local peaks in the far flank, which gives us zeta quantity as -1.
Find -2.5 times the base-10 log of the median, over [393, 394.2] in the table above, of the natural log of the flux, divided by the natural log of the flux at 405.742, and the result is 0.42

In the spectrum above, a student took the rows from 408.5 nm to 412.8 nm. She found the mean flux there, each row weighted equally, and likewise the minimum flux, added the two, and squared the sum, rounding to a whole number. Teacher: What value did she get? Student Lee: 1107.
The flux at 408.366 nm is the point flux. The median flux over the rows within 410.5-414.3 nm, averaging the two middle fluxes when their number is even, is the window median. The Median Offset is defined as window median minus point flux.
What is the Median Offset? -1.0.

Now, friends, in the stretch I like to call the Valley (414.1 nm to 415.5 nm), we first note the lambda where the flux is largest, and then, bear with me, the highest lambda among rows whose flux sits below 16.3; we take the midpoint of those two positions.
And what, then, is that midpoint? 414.91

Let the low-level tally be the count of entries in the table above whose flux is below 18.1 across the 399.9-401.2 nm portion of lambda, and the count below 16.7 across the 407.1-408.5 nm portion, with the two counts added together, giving 4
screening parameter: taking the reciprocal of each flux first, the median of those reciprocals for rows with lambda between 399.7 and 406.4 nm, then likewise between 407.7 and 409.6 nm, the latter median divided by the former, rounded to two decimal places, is 0.92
